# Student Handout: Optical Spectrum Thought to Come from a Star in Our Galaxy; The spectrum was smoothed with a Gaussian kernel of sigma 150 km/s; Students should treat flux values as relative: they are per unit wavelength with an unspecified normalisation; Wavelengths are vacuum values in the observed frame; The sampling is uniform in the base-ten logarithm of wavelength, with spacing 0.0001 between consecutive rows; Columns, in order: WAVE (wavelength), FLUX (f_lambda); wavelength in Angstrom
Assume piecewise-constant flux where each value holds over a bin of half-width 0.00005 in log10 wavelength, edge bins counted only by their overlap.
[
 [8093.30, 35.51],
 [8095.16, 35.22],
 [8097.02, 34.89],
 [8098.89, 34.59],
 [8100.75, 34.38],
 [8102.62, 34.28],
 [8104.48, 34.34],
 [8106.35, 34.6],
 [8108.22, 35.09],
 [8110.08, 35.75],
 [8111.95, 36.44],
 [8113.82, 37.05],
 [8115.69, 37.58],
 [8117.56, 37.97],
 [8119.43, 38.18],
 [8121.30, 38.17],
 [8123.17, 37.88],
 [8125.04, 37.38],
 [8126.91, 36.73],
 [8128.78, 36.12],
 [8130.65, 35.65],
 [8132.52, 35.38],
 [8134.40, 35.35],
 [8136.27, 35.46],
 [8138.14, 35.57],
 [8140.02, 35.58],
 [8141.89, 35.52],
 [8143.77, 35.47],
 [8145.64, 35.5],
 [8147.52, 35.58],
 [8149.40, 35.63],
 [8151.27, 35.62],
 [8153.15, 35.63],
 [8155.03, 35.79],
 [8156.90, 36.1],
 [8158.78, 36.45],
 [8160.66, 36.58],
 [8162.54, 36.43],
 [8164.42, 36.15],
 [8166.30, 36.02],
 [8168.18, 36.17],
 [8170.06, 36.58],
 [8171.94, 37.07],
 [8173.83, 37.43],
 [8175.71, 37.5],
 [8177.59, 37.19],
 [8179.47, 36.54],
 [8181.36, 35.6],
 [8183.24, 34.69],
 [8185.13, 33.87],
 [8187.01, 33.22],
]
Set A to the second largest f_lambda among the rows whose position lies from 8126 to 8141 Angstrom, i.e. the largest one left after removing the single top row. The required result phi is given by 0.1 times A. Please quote 3.61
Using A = 36.12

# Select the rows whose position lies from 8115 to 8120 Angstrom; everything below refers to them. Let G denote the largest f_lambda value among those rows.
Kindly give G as 38.18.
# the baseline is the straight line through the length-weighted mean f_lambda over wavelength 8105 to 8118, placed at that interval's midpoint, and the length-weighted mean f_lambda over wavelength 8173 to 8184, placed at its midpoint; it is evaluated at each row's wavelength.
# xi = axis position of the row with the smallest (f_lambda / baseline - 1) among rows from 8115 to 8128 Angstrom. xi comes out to 8126.91 Angstrom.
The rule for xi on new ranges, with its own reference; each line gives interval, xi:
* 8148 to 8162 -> 8151.27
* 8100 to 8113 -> 8102.62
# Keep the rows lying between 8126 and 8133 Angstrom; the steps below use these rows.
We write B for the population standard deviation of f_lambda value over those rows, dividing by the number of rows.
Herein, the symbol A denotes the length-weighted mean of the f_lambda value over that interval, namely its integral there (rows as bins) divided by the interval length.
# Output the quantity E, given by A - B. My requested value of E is 35.5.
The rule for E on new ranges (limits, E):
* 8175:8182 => 36.0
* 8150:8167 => 35.8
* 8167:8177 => 36.4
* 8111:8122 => 36.9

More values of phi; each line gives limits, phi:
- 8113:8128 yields 3.82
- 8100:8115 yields 3.64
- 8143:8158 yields 3.58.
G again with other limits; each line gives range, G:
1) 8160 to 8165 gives 36.58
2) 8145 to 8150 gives 35.63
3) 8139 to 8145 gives 35.58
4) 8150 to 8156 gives 35.79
